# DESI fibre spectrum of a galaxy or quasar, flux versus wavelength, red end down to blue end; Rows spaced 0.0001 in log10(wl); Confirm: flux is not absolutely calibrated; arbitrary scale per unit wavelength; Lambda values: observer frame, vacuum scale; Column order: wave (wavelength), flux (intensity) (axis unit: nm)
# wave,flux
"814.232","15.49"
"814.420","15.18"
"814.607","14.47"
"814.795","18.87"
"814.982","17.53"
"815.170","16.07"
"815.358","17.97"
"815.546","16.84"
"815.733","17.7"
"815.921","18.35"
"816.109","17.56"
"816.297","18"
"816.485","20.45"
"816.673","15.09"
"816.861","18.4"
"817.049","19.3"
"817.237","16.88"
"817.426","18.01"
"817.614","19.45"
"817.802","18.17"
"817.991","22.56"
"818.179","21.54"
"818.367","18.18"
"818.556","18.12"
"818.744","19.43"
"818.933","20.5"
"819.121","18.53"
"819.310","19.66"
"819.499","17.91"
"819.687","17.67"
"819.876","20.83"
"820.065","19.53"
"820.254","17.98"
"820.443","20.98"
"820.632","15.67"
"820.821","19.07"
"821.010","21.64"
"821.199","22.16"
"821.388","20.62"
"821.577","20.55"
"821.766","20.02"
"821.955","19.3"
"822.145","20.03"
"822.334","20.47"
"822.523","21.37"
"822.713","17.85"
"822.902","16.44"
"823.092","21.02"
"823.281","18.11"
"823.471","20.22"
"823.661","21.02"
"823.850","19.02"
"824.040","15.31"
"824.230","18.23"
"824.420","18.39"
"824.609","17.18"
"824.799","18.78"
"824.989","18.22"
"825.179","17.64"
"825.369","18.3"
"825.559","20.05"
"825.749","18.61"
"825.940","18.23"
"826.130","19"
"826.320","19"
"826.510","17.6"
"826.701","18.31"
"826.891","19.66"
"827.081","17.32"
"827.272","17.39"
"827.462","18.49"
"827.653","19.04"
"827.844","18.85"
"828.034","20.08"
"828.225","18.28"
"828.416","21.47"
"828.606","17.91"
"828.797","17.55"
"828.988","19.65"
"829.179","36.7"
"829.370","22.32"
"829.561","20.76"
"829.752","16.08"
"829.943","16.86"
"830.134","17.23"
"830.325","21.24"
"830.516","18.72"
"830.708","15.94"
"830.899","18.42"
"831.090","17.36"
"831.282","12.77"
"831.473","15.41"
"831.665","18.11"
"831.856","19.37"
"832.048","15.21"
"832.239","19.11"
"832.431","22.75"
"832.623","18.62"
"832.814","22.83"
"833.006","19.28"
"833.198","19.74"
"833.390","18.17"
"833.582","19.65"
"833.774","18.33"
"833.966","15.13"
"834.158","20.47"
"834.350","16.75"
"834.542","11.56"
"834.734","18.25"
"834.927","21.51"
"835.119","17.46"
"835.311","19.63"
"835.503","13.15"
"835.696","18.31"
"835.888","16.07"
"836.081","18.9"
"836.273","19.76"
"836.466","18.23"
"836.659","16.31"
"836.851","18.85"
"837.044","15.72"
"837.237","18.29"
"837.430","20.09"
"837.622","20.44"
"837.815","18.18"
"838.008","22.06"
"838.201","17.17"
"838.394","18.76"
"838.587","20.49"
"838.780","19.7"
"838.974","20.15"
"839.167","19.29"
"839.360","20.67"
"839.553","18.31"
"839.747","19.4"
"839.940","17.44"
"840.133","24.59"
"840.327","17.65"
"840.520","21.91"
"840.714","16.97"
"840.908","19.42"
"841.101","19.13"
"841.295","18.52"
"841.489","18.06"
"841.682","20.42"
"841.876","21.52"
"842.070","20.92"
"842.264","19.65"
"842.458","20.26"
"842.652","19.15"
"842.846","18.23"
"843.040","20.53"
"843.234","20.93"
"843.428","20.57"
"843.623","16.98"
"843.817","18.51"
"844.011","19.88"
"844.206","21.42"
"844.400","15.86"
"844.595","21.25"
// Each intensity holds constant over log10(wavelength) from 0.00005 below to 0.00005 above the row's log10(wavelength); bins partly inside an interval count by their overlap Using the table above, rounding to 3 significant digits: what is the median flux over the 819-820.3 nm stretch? 18.5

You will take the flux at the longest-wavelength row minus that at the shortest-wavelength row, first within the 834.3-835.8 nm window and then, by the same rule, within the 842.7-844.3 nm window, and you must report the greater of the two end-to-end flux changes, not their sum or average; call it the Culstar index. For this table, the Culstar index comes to 3.2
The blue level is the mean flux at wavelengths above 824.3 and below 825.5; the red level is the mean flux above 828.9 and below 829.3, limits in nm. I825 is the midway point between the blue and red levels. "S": 23.1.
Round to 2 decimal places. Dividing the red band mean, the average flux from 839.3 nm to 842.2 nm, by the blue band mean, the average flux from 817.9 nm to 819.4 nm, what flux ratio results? 0.99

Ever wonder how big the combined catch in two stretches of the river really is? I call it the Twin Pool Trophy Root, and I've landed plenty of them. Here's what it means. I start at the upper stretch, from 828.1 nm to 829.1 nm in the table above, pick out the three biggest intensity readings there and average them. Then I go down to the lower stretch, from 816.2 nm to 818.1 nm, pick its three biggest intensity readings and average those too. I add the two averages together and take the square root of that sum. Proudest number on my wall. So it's 6.37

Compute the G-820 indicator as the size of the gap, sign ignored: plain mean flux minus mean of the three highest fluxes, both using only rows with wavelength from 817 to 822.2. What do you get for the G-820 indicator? 2.7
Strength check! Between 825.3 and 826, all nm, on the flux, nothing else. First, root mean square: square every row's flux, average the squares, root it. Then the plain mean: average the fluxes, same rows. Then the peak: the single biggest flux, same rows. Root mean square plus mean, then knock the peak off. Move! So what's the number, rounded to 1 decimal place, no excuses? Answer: 17.6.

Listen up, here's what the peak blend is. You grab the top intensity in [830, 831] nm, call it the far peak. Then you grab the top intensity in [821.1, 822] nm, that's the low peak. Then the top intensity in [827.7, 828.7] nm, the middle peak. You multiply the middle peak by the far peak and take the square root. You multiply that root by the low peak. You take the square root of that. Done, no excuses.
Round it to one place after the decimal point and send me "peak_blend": 21.8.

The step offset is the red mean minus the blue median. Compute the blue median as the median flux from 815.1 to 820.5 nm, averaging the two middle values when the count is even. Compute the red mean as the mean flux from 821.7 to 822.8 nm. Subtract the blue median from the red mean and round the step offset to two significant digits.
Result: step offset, 1.7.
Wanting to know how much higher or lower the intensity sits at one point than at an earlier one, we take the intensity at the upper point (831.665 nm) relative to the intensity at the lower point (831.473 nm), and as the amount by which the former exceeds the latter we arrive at 2.7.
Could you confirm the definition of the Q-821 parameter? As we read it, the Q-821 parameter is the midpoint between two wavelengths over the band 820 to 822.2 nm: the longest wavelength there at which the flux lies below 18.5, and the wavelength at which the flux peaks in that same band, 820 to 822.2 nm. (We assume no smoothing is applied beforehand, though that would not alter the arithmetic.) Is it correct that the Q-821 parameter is 820.92 nm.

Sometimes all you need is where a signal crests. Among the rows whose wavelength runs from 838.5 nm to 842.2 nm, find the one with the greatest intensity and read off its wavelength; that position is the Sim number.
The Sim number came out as 840.133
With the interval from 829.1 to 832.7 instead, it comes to 829.179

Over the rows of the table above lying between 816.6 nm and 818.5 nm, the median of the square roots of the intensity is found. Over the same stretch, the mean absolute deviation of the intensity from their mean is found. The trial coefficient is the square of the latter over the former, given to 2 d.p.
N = 0.57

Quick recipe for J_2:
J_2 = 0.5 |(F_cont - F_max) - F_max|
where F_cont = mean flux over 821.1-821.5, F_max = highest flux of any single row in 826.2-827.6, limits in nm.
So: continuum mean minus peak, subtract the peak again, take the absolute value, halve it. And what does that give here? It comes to 9.0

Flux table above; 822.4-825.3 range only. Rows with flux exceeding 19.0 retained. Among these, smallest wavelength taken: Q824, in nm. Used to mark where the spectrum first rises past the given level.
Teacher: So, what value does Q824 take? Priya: 822.523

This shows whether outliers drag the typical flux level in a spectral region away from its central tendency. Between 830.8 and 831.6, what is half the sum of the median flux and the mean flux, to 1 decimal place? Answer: 16.2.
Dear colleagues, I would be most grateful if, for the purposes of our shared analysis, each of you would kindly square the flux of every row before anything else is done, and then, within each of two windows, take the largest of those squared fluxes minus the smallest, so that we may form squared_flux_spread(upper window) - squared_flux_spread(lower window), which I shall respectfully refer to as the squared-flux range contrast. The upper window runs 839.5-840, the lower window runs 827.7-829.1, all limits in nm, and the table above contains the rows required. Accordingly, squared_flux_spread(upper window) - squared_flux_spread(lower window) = -81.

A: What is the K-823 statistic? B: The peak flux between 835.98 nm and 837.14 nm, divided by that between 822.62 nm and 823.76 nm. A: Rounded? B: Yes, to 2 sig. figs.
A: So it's 0.94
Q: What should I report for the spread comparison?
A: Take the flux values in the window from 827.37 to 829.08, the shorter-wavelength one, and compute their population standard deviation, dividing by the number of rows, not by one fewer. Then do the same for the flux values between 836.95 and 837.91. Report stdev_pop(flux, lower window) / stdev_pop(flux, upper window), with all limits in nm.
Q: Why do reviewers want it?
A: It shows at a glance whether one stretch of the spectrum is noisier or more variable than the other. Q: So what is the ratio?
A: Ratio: 0.68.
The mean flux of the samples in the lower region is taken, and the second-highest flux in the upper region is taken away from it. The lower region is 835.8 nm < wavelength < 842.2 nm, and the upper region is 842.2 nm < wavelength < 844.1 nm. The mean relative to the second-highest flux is -1.4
